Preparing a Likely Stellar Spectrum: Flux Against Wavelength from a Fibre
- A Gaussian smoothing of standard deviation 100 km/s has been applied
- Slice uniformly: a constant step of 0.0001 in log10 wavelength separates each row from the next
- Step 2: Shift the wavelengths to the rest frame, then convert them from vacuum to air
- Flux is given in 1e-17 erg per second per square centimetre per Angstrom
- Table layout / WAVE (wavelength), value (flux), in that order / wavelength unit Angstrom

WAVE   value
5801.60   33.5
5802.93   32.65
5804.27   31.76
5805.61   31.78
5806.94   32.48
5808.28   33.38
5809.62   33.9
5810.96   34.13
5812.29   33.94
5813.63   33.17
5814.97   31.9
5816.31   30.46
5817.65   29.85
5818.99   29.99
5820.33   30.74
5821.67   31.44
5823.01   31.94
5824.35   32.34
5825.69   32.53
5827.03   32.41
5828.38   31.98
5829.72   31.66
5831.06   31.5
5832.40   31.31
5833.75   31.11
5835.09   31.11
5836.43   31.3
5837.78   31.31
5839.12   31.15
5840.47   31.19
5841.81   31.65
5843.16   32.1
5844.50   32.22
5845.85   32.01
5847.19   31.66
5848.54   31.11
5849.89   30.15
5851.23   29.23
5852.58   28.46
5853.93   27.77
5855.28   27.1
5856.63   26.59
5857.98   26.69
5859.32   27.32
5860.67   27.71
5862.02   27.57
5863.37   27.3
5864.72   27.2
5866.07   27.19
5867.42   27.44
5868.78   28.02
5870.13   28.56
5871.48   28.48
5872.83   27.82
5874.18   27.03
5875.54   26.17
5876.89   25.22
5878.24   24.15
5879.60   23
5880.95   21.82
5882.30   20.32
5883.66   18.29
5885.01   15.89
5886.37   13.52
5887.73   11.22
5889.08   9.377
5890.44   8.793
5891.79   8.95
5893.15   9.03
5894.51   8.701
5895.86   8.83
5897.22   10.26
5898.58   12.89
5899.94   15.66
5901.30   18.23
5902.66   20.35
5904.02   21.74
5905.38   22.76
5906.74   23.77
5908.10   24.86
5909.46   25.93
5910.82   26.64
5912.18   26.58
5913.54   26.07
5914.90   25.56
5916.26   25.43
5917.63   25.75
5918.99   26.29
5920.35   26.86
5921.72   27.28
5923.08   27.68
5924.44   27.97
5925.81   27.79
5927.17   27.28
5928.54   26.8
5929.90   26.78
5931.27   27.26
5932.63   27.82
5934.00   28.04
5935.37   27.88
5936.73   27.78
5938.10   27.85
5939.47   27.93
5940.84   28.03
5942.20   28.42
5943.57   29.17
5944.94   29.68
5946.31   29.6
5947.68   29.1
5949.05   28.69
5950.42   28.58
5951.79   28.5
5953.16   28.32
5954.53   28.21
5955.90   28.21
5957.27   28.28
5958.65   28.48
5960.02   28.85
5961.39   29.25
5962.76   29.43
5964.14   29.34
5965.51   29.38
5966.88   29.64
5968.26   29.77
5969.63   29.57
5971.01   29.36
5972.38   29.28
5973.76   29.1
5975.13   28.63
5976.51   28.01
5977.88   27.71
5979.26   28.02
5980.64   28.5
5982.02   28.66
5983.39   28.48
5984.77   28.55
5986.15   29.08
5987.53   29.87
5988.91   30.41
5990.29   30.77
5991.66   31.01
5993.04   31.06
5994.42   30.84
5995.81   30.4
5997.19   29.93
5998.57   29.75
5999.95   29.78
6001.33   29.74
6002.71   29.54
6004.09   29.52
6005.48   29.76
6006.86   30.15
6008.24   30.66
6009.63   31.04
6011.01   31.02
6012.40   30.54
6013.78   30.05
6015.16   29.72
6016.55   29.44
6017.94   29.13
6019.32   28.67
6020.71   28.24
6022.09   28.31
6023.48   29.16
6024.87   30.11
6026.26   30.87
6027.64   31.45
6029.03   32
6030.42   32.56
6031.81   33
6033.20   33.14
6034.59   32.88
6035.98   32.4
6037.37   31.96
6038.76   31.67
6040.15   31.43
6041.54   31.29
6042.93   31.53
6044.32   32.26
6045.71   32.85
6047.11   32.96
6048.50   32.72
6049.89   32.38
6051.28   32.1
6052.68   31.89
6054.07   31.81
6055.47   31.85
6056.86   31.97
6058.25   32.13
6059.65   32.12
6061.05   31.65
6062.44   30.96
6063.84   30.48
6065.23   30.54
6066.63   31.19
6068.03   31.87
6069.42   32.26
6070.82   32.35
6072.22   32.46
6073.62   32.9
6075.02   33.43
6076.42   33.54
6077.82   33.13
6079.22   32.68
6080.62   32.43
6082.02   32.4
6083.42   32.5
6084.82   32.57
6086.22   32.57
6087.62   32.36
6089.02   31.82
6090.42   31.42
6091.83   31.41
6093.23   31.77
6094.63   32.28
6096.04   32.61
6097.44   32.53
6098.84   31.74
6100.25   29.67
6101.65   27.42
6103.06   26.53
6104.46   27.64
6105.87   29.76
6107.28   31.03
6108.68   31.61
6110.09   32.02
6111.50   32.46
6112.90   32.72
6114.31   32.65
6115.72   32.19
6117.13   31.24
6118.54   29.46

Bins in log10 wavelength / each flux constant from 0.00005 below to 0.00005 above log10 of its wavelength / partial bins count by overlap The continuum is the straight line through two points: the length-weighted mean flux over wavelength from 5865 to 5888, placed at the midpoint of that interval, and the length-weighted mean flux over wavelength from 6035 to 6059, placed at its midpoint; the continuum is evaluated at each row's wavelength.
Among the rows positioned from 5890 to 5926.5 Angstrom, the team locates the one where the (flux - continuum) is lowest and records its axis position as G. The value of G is 5894.51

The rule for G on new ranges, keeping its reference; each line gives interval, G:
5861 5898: 5894.51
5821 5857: 5856.63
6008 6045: 6020.71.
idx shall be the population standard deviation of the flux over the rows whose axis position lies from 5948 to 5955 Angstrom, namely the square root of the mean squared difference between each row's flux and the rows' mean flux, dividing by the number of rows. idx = 0.2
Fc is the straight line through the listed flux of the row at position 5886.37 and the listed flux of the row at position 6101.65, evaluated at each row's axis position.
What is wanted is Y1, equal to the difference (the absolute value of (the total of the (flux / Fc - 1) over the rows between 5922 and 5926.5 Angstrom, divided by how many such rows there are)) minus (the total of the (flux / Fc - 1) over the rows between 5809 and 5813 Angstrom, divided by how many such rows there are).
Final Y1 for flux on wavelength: -2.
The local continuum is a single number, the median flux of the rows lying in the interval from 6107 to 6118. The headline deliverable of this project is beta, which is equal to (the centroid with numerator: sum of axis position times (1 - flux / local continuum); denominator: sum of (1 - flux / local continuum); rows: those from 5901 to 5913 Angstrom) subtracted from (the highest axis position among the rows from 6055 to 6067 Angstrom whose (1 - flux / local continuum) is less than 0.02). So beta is 155.4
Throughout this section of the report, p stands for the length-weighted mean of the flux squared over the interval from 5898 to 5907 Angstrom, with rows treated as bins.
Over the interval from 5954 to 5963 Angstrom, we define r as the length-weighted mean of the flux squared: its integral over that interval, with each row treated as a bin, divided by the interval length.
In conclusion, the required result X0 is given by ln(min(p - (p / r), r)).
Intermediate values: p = 382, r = 821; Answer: 5.94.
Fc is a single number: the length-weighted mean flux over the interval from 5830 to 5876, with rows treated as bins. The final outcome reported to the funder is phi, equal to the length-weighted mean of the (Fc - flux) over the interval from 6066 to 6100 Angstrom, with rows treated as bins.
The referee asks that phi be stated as -3.0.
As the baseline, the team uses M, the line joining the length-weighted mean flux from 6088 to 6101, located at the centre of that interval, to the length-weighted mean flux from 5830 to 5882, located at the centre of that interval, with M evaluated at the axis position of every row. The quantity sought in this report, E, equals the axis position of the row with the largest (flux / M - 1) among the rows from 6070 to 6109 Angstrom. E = 6076.42 Angstrom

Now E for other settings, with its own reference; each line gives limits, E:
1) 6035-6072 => 6047.11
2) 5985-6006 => 5993.04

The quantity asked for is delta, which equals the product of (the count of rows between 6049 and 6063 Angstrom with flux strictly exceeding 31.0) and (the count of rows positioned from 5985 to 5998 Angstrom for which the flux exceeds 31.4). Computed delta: 0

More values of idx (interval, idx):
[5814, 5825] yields 0.9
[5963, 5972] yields 0.2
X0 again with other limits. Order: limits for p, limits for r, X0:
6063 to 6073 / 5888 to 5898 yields 4.46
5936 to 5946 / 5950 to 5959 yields 6.69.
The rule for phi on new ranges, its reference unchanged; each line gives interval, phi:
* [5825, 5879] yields 0.0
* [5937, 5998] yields 0.2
